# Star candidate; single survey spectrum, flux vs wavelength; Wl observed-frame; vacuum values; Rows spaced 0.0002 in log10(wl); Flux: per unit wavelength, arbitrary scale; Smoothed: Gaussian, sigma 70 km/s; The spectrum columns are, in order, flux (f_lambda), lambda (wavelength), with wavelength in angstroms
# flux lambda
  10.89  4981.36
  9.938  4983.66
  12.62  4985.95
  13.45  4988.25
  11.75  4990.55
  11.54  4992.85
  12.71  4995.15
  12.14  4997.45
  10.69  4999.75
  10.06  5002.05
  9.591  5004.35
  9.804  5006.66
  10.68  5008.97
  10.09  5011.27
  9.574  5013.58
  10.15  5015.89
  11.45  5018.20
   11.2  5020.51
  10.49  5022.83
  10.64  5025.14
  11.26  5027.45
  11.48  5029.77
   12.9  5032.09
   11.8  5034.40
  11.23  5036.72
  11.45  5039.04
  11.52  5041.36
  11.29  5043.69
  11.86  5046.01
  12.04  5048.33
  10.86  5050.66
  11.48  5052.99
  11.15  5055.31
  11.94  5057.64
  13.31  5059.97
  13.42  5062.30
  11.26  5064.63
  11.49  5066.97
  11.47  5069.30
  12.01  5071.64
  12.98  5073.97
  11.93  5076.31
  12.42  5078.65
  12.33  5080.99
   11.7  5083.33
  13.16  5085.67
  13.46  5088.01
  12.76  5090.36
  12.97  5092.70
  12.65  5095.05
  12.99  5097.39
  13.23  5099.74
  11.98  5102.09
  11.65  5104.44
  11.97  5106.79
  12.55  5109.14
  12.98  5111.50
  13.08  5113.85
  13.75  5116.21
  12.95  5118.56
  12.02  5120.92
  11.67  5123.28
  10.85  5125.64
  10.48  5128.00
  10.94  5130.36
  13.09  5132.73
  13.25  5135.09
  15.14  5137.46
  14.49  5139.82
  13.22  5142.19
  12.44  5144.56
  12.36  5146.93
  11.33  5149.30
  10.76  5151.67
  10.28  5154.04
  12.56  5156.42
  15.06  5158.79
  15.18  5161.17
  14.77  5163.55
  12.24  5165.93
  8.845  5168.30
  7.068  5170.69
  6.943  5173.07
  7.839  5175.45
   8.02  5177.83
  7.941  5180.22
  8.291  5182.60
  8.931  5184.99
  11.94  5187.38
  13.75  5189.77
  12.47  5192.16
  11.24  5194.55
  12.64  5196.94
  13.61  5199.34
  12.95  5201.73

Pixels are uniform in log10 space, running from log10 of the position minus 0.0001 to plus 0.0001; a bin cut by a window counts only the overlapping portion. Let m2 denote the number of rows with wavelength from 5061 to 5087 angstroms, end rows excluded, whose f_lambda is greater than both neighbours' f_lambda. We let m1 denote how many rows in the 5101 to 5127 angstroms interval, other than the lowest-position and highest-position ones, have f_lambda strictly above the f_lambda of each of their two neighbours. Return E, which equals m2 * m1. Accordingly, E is 3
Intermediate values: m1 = 1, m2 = 3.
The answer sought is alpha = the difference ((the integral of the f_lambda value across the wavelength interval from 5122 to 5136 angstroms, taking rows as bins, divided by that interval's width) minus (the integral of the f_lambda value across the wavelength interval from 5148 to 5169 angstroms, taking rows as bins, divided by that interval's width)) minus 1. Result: -1.74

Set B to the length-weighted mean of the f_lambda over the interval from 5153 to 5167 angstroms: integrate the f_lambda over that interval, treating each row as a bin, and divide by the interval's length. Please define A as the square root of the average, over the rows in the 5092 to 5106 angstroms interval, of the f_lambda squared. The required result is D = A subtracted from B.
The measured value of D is 0.8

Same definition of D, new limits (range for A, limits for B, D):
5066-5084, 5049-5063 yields -0.1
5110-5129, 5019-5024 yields -1.4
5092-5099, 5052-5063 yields -0.6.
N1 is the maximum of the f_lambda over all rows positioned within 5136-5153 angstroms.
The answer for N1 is 15.14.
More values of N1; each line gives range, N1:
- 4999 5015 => 10.69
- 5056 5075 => 13.42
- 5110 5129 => 13.75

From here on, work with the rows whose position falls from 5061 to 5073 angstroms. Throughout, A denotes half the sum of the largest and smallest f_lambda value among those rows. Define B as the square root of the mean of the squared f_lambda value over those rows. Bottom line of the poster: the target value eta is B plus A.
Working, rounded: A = 12.3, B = 12.0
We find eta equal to 24.3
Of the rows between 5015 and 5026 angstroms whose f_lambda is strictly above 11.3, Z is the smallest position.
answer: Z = 5018.20 angstroms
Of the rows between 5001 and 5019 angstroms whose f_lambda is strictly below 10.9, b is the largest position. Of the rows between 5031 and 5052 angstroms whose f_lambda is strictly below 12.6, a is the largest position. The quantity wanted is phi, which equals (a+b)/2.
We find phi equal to 5033.3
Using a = 5050.66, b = 5015.89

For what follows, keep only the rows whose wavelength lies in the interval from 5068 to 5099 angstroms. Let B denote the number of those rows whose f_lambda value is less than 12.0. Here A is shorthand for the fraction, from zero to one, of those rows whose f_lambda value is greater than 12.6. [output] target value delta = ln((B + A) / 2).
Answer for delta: 0.6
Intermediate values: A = 0.54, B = 3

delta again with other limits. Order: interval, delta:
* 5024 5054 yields 1.7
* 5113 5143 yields 0.8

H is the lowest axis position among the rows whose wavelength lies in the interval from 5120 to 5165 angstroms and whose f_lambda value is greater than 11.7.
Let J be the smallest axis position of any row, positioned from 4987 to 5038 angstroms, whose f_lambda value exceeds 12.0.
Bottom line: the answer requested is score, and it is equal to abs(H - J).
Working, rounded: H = 5120.92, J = 4988.25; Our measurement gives 132.7 angstroms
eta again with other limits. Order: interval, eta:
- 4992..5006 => 22.3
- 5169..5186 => 15.8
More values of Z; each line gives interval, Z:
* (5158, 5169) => 5158.79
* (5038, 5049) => 5039.04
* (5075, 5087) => 5076.31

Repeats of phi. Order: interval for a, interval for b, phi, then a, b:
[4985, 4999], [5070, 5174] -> 5085.3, 4997.45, 5173.07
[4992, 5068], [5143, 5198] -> 5126.0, 5066.97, 5184.99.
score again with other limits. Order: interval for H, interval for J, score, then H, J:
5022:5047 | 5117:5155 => 86.5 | 5032.09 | 5118.56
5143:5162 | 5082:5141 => 58.9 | 5144.56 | 5085.67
